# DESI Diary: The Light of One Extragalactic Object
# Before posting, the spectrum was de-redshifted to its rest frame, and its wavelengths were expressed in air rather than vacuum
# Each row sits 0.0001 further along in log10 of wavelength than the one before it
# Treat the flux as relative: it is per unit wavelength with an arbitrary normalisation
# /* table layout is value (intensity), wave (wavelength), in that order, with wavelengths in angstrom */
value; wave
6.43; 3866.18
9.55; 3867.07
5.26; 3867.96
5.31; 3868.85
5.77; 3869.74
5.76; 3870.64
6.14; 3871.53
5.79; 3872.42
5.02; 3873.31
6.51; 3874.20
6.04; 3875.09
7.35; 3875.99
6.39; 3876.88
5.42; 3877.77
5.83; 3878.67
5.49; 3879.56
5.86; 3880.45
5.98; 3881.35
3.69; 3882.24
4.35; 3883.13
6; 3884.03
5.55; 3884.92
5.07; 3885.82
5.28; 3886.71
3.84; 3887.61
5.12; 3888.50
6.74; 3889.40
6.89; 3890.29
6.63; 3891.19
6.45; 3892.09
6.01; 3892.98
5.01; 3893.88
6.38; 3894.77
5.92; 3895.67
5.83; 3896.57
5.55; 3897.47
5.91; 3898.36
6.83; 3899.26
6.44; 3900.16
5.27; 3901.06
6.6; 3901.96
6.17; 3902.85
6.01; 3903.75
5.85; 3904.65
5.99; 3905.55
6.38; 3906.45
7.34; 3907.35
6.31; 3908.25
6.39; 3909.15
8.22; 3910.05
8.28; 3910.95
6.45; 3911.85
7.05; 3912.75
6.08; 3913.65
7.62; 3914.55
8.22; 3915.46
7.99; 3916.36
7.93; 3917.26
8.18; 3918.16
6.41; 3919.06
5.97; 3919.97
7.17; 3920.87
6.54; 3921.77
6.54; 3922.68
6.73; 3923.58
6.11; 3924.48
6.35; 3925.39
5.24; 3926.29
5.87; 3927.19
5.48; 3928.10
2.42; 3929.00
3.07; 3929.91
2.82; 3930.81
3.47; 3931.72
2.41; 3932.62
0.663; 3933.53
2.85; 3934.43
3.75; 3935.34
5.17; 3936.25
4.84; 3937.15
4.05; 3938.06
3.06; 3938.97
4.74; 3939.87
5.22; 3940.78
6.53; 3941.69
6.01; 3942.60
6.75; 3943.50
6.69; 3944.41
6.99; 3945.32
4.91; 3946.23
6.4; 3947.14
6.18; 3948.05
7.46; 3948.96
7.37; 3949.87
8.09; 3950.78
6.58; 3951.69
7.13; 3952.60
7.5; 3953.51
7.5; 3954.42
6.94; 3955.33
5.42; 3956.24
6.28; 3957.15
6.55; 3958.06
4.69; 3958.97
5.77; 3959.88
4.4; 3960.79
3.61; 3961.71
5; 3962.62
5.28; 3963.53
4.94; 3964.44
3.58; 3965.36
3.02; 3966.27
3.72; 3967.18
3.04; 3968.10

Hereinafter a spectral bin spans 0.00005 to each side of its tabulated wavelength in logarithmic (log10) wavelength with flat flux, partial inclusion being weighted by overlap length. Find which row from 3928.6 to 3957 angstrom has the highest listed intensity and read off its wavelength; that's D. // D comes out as 3950.78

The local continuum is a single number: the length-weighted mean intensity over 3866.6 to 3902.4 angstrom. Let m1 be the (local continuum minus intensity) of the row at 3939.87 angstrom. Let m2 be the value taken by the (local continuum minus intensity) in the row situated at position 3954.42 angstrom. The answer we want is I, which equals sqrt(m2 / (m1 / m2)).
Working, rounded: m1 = 1.1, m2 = -1.6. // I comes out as 1.5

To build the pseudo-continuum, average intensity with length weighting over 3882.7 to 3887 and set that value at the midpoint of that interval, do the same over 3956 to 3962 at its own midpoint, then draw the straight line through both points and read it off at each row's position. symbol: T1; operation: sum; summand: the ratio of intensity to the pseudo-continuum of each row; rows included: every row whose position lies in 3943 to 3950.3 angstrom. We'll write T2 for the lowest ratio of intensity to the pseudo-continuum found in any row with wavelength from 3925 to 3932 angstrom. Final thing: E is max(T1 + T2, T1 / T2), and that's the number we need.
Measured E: 21.8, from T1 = 10.0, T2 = 0.46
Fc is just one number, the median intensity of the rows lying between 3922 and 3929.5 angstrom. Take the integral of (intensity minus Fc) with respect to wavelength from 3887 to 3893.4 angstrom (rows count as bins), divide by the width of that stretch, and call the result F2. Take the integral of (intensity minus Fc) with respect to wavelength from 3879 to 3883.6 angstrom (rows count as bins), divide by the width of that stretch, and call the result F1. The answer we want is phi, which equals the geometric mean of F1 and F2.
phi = 0.2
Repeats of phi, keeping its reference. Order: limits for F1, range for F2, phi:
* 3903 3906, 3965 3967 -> 0.2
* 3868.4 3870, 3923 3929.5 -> 0.5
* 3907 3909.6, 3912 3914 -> 0.6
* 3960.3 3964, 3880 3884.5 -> 1.1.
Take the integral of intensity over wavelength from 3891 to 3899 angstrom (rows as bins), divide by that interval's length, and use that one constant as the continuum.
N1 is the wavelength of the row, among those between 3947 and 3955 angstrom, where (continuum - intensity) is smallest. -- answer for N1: 3950.78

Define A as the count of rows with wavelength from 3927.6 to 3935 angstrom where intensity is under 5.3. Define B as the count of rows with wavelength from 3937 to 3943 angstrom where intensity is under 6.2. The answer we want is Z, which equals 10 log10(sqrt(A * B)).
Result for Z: 8.1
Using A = 7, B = 6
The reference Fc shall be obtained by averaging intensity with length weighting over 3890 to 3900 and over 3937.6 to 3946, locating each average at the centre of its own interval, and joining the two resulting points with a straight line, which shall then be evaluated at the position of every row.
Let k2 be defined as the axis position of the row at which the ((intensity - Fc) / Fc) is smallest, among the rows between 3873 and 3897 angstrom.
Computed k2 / 3882.24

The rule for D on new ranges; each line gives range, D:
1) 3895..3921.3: 3910.95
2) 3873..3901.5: 3875.99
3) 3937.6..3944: 3943.50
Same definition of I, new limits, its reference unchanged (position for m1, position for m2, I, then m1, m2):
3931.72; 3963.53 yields 0.4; 2.4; 0.6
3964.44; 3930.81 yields 3.2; 0.9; 3.0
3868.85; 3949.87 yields 2.0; 0.6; -1.5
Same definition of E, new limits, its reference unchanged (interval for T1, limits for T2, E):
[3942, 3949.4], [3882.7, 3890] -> 13.3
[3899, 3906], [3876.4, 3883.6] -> 13.3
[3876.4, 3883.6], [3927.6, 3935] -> 65.2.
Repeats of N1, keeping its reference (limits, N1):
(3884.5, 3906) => 3890.29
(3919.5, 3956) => 3950.78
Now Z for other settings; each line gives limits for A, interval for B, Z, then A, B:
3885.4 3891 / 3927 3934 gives 7.5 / 4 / 8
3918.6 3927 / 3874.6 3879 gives 2.4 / 1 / 3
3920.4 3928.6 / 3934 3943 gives 4.8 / 1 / 9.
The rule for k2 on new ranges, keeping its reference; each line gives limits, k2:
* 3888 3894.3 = 3893.88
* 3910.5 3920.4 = 3919.97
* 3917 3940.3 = 3933.53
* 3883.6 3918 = 3887.61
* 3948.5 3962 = 3961.71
